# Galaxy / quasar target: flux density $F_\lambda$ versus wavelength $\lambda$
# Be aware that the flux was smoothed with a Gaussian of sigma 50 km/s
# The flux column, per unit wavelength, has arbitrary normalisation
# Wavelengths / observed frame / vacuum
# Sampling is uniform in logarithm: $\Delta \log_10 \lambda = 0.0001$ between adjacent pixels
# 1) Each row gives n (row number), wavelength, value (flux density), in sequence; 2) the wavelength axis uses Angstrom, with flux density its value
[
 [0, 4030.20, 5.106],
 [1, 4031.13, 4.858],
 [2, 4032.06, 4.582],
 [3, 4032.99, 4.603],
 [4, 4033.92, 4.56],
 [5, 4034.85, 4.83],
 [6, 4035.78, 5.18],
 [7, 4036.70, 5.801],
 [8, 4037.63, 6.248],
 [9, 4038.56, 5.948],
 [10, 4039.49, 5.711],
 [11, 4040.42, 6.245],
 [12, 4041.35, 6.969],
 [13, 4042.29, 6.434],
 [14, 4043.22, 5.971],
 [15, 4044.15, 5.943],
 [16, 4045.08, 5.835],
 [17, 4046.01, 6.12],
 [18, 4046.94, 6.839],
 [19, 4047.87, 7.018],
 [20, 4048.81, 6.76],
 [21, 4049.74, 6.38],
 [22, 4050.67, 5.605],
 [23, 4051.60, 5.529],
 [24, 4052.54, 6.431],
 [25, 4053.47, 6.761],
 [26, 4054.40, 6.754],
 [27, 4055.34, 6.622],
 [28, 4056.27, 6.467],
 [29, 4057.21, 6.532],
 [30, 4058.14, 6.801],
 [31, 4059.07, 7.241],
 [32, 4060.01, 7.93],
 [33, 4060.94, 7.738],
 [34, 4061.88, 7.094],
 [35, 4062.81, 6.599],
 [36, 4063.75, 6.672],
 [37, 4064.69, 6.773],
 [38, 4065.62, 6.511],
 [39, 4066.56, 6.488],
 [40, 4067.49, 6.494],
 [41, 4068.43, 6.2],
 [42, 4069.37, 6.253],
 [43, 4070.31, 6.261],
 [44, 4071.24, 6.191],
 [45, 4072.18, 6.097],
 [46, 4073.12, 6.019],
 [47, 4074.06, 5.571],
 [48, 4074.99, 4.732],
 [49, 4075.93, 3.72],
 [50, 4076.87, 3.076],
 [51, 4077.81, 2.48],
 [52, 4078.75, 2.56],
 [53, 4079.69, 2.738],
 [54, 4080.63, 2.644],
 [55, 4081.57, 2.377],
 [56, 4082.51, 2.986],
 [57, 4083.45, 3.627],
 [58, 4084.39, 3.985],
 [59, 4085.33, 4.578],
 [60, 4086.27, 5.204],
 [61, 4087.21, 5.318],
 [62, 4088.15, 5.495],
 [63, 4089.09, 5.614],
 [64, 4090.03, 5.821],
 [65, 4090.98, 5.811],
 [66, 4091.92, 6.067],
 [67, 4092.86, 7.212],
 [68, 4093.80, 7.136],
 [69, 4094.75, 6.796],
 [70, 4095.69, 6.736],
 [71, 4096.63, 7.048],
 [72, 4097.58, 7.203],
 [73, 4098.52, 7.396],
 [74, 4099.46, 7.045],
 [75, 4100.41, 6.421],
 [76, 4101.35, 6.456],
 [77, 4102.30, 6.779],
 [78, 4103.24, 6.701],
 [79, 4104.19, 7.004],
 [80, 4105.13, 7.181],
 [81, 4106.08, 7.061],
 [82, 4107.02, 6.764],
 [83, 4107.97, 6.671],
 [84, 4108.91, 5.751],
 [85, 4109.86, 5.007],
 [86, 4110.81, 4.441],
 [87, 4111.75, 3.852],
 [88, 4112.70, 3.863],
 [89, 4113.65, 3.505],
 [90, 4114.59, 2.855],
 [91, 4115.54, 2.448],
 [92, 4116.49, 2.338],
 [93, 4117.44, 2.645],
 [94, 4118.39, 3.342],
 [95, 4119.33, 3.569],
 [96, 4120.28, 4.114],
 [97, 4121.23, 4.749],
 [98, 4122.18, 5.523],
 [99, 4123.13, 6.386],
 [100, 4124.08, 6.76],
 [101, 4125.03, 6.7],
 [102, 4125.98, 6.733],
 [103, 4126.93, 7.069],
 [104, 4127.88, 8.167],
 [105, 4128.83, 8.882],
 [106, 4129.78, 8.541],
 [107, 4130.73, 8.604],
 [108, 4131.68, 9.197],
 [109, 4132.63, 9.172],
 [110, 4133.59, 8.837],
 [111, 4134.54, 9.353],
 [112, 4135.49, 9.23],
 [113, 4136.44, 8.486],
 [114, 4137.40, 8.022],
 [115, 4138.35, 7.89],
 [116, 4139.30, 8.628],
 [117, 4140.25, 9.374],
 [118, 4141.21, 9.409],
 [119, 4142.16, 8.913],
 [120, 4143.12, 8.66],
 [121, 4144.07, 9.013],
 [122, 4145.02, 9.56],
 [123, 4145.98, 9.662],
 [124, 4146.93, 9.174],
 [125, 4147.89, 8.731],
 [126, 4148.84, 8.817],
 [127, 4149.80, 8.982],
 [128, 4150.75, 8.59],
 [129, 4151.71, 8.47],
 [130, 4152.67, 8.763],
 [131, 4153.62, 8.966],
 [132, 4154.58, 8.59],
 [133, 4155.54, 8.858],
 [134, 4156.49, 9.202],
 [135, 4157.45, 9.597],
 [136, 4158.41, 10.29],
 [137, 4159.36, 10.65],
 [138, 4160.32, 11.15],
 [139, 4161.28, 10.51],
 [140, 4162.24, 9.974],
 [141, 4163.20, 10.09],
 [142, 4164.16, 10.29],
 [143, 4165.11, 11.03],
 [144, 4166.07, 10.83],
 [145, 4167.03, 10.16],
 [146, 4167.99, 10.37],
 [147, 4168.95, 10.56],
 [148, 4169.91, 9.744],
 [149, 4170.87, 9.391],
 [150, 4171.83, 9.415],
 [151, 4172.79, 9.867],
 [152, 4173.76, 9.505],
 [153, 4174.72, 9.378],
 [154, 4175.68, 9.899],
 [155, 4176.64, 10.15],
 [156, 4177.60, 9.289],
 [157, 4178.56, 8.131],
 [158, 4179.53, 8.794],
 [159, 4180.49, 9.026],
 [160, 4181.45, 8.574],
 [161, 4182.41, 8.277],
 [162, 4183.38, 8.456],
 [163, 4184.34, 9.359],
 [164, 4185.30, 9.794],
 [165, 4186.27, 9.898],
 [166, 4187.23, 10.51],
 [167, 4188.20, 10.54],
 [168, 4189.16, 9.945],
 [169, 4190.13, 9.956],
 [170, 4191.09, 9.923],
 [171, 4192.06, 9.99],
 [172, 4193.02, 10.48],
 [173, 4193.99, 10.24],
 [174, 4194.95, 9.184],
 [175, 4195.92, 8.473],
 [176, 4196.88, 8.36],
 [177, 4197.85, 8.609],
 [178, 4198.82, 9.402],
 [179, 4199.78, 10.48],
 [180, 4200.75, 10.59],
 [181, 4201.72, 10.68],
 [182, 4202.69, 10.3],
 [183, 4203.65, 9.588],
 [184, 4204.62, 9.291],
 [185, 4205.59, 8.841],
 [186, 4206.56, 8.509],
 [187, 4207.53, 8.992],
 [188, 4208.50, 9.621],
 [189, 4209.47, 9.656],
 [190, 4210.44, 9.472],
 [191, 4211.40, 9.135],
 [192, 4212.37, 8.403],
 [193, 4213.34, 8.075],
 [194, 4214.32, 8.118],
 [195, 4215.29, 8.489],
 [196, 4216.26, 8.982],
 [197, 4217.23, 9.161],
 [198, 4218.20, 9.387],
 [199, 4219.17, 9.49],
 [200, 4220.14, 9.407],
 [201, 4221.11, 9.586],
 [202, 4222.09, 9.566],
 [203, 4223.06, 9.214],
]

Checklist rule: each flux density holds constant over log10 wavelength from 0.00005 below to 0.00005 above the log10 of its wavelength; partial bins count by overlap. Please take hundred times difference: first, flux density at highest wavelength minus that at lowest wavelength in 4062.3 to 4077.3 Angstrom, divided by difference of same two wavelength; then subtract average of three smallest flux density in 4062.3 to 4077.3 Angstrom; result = -409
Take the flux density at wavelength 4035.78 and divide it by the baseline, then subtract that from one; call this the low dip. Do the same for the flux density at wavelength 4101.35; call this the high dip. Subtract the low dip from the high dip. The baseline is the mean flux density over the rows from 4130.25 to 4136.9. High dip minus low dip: -0.14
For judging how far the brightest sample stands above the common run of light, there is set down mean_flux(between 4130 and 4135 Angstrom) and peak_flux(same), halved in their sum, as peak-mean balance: 9.2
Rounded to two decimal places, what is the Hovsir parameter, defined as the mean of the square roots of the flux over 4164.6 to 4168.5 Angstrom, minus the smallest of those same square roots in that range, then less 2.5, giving -2.43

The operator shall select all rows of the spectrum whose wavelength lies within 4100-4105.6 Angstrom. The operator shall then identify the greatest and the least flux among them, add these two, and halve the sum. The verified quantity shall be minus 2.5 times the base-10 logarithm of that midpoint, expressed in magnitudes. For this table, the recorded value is -2.08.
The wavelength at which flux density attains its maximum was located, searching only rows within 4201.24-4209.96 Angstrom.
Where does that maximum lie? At 4201.72 Angstrom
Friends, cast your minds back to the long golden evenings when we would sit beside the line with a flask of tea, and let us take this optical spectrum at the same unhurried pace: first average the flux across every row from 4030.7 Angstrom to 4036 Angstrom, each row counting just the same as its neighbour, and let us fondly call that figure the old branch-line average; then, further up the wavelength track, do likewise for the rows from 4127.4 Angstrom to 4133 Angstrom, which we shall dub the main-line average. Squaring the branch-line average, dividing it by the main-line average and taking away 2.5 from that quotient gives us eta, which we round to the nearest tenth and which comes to 0.1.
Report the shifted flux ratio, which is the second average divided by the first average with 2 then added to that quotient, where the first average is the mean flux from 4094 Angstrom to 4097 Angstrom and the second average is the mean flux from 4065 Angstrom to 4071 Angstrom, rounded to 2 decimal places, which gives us 2.93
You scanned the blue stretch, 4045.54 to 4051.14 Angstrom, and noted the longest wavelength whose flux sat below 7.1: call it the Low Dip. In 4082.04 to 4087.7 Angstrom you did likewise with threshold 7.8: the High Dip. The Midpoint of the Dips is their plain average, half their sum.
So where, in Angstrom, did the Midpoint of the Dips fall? 4068.9 Angstrom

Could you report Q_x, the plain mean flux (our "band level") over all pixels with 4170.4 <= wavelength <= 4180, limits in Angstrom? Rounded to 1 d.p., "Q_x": 9.4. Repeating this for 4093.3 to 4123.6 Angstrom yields 5.5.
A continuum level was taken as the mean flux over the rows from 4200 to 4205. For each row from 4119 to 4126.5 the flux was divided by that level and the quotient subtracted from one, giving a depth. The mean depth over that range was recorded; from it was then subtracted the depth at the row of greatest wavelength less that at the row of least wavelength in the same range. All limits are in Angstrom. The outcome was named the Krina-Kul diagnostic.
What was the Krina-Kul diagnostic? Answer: 0.76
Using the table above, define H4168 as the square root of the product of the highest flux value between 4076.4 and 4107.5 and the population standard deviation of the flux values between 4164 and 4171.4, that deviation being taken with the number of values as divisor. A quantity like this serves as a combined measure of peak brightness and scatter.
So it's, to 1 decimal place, 1.9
